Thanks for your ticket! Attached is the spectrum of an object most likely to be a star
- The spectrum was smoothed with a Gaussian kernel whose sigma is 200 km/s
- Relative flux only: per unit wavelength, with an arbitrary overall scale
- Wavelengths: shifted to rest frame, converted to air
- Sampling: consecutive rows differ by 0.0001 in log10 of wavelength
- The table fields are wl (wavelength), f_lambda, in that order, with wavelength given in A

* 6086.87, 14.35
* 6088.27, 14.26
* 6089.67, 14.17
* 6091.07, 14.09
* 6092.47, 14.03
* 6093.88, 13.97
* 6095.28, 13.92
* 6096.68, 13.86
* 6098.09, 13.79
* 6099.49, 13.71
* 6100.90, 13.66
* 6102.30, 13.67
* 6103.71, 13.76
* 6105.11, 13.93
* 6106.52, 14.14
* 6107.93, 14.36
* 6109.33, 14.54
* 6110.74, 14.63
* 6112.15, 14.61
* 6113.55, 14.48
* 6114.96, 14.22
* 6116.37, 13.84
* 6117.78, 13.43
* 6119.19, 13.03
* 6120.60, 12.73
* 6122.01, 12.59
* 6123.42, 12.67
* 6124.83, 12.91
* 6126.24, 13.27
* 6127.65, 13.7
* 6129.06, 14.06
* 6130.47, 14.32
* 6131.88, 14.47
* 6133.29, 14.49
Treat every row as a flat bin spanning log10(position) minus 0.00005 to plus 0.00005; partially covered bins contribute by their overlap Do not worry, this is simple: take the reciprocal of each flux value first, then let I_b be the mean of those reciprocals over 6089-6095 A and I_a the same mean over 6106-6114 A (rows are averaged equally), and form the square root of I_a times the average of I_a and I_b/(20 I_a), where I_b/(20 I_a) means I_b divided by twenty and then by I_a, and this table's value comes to 0.0646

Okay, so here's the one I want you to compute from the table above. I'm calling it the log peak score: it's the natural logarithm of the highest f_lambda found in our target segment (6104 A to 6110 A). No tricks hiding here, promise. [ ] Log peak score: 2.68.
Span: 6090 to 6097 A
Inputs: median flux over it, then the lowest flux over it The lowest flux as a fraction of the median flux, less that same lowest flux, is -12.9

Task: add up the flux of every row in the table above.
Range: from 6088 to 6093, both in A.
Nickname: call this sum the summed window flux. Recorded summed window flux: 57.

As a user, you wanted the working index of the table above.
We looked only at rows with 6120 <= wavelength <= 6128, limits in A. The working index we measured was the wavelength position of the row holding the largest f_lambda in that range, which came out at 6127.65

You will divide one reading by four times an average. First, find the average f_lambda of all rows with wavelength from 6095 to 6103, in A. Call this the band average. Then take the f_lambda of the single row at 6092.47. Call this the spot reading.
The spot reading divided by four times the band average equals 0.255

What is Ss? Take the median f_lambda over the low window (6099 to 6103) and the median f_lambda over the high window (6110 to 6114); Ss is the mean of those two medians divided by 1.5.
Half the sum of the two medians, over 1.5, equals 9.43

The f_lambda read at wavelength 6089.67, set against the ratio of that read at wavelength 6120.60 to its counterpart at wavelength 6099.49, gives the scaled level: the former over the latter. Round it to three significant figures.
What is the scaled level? 15.3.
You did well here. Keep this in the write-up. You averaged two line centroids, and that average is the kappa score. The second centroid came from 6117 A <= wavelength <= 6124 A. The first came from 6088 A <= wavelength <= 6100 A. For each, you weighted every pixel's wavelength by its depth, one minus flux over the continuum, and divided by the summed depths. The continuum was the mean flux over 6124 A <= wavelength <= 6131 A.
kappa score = 6106.7 A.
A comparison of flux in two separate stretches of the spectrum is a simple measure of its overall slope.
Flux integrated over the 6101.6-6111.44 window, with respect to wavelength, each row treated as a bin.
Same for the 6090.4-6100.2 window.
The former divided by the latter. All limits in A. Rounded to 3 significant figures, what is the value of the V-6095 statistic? 1.02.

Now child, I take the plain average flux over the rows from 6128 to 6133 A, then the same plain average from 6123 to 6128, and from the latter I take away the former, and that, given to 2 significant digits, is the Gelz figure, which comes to -1.1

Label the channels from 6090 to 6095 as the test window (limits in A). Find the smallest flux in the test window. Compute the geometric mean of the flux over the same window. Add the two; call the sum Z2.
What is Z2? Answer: 28.0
